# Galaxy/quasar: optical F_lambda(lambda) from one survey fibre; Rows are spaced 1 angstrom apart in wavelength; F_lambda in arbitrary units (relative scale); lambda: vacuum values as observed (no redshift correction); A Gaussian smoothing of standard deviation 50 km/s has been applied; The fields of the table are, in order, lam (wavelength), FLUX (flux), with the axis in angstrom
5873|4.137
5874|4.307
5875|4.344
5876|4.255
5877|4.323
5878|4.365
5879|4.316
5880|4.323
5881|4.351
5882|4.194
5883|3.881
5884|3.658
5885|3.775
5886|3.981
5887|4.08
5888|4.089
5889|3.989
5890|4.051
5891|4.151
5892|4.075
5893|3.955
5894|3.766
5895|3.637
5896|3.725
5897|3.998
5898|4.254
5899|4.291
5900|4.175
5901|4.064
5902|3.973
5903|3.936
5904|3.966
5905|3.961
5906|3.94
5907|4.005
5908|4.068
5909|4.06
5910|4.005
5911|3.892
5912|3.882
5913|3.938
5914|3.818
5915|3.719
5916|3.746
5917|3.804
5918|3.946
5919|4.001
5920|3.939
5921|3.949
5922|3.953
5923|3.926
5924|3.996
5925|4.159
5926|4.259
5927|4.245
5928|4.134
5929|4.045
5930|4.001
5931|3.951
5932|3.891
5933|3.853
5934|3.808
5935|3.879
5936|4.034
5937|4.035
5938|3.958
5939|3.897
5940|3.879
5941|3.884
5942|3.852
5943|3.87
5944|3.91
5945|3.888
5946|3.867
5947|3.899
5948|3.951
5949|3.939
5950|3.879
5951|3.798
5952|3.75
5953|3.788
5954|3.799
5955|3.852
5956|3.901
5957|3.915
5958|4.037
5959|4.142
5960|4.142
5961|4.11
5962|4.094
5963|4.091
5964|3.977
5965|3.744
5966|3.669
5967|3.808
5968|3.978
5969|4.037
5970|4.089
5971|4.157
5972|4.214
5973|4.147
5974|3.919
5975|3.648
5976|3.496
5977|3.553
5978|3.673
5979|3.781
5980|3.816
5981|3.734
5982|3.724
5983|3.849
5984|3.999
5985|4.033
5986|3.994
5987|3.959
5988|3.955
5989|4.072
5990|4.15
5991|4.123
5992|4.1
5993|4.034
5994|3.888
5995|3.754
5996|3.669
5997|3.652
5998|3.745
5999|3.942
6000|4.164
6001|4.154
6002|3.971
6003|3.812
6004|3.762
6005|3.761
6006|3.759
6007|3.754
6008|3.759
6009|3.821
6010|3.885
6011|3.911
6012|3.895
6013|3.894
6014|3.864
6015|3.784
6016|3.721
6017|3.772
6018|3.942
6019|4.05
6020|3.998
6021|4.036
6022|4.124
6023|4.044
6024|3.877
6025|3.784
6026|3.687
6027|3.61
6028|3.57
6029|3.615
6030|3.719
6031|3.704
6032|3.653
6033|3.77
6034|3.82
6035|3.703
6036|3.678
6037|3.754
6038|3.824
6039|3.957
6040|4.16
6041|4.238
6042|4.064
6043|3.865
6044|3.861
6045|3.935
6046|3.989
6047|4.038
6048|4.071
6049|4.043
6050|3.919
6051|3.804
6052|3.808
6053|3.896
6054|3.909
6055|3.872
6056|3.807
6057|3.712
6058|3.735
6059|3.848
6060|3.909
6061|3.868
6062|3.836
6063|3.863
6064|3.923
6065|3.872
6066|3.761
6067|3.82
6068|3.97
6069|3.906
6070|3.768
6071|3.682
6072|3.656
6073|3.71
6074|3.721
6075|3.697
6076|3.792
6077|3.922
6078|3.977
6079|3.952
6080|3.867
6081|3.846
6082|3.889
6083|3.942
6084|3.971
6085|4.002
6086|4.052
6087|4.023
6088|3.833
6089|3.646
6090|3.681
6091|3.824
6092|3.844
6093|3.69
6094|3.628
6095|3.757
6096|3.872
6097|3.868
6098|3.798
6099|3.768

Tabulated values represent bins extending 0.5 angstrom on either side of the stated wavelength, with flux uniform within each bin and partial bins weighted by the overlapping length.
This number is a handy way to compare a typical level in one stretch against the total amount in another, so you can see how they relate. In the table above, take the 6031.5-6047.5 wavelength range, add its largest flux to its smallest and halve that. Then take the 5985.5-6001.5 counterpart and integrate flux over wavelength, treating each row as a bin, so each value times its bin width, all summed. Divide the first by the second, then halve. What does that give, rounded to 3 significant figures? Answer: 0.0311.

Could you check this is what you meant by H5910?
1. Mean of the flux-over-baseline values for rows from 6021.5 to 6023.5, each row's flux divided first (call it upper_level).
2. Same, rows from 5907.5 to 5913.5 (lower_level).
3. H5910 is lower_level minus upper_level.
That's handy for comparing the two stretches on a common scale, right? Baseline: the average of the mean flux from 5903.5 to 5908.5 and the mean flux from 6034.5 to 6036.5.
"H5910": -0.03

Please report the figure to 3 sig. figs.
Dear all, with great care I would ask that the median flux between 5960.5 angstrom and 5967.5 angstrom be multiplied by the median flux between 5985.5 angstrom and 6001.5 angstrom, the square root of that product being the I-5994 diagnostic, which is 3.98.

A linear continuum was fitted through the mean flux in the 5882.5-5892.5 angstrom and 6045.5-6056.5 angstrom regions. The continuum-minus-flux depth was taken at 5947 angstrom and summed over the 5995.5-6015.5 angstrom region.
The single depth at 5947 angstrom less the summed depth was -1.7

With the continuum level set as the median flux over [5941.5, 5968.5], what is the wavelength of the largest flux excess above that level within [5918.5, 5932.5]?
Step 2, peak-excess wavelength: 5926 angstrom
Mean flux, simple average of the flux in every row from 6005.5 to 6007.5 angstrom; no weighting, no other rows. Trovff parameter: 3.76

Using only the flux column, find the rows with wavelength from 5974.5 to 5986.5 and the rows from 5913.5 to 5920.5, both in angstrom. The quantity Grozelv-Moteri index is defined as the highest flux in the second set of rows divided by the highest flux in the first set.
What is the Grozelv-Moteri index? 0.99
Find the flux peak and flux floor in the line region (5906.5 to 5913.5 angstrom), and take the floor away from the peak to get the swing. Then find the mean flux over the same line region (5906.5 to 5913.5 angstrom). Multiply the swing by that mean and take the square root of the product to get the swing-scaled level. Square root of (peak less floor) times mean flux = 0.86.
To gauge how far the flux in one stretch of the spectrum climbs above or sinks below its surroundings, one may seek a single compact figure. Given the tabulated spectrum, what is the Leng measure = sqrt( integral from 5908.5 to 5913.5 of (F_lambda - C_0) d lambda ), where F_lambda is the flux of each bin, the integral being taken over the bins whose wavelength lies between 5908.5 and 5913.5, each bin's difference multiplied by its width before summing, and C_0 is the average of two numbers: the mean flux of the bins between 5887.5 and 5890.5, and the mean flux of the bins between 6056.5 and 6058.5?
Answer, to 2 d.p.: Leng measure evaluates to 0.60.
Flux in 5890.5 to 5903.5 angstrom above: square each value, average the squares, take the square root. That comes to 4.00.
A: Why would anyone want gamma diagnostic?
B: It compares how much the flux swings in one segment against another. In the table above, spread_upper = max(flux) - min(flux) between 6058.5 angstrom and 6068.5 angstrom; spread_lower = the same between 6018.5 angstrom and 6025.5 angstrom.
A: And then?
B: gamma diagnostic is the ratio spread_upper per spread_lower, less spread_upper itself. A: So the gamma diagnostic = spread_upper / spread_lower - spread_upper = 0.41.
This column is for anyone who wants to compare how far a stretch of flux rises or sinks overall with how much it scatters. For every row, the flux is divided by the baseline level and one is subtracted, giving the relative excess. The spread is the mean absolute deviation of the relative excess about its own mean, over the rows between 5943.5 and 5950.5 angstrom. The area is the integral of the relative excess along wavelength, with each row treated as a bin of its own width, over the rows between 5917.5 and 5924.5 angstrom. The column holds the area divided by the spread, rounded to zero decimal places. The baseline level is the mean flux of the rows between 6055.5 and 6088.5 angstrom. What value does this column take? 30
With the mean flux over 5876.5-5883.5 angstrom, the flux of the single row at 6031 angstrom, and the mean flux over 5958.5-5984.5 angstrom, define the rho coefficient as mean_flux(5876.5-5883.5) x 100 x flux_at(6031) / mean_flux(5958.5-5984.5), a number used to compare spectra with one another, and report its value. 403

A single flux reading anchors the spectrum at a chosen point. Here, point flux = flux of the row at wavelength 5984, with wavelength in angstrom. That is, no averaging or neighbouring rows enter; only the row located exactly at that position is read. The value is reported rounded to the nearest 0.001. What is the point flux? 3.999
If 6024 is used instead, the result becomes 3.877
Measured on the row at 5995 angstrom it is 3.754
